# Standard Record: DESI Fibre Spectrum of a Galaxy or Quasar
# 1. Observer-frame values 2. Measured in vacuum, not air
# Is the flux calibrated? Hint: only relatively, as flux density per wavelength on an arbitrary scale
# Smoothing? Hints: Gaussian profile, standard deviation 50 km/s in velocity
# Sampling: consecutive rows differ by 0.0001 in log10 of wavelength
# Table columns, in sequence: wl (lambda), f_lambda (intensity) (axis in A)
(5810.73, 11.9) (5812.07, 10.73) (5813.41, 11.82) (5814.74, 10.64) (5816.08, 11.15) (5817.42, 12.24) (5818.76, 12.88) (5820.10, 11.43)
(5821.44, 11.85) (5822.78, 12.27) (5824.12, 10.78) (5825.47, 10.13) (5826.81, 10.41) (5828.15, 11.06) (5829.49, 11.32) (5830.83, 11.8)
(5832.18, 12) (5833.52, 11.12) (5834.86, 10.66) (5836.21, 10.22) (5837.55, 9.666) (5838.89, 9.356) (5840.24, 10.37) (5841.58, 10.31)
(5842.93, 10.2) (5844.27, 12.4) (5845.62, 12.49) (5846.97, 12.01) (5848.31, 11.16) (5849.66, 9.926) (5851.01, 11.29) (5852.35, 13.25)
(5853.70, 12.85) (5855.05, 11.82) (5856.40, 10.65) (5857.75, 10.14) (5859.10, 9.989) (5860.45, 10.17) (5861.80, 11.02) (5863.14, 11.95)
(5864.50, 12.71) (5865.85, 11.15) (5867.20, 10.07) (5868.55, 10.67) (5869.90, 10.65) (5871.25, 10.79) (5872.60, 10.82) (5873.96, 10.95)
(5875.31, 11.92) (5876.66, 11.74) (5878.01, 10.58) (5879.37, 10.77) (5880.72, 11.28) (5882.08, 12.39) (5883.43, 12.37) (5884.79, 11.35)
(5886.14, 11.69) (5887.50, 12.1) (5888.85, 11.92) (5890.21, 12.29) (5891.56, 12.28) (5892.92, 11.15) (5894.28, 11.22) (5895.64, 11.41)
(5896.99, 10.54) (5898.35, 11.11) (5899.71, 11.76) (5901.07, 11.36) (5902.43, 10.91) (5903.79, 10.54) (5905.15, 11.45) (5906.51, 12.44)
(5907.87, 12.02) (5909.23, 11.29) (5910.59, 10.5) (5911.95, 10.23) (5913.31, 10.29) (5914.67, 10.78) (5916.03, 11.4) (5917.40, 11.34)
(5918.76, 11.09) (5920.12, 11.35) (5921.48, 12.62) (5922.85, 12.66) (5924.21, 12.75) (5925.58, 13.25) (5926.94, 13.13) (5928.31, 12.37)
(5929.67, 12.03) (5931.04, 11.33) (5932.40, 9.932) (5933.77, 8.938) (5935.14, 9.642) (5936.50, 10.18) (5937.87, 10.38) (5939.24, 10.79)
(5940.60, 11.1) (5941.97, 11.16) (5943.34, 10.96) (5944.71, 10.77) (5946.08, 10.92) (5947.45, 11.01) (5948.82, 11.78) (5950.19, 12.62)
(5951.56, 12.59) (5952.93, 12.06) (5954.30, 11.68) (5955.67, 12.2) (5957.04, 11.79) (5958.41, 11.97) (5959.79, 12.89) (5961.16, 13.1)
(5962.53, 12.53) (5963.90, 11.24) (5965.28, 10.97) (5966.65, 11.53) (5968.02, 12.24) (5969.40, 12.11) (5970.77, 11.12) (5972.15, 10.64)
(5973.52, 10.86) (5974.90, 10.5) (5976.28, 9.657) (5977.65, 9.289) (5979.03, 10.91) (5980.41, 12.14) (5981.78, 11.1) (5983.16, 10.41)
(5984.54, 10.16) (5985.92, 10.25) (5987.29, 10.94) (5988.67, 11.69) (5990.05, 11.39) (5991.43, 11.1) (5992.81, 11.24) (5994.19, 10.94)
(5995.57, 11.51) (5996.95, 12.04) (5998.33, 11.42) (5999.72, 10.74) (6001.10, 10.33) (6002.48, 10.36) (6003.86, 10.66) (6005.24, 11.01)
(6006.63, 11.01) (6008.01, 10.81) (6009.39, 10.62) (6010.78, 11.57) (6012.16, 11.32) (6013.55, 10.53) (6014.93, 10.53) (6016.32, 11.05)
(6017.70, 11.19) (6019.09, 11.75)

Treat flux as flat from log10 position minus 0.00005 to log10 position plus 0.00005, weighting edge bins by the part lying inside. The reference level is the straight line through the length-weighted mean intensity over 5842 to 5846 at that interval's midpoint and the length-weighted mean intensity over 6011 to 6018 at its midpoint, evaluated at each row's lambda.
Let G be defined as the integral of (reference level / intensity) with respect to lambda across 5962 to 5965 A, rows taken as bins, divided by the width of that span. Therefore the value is 0.95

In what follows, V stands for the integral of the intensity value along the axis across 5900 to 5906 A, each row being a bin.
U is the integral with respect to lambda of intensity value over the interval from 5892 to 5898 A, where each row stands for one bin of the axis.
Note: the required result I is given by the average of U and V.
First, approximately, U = 67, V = 67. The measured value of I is 66.8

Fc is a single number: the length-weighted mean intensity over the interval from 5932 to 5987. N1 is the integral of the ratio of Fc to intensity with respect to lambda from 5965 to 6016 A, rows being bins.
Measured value 52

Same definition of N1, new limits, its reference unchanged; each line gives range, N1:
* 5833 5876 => 44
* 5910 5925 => 15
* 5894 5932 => 37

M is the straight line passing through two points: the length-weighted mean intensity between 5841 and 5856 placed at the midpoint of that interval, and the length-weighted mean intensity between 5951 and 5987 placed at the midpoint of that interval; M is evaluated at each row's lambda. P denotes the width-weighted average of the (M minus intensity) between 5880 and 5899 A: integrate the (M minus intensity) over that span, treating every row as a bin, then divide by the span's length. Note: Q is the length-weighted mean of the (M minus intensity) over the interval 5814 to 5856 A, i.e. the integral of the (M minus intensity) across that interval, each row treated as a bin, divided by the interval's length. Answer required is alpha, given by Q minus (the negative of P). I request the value 0.24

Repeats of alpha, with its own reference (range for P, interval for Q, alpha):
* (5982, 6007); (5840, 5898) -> 0.60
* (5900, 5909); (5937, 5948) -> 0.58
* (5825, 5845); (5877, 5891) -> 0.73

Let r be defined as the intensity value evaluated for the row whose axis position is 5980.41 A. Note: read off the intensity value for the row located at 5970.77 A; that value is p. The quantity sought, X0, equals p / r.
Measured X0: 0.92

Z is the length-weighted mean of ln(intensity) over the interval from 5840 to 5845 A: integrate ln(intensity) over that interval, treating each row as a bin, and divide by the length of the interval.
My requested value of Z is 2.384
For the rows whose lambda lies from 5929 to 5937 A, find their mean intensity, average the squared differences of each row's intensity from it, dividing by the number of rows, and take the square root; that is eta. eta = 1.04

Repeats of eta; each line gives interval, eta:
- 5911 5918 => 0.50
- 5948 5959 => 0.34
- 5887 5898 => 0.59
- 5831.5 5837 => 0.66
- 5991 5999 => 0.35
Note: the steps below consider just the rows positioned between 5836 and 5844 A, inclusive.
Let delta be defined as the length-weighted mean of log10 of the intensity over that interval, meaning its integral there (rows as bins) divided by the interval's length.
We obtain 1.01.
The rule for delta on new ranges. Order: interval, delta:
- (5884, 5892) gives 1.08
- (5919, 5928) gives 1.10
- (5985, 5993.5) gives 1.04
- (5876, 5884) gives 1.06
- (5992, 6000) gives 1.05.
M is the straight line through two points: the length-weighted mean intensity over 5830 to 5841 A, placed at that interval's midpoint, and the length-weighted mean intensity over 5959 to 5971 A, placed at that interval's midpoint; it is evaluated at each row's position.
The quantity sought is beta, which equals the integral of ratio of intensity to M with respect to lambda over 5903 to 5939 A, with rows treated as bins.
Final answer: 35 A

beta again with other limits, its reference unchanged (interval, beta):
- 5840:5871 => 32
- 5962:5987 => 23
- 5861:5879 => 18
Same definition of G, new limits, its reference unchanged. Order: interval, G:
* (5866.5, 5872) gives 1.09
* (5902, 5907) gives 1.01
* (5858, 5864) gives 1.07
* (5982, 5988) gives 1.06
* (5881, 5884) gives 0.93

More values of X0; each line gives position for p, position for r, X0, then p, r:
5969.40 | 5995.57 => 1.05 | 12.11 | 11.51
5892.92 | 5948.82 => 0.95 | 11.15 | 11.78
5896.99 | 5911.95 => 1.03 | 10.54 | 10.23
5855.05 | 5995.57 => 1.03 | 11.82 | 11.51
